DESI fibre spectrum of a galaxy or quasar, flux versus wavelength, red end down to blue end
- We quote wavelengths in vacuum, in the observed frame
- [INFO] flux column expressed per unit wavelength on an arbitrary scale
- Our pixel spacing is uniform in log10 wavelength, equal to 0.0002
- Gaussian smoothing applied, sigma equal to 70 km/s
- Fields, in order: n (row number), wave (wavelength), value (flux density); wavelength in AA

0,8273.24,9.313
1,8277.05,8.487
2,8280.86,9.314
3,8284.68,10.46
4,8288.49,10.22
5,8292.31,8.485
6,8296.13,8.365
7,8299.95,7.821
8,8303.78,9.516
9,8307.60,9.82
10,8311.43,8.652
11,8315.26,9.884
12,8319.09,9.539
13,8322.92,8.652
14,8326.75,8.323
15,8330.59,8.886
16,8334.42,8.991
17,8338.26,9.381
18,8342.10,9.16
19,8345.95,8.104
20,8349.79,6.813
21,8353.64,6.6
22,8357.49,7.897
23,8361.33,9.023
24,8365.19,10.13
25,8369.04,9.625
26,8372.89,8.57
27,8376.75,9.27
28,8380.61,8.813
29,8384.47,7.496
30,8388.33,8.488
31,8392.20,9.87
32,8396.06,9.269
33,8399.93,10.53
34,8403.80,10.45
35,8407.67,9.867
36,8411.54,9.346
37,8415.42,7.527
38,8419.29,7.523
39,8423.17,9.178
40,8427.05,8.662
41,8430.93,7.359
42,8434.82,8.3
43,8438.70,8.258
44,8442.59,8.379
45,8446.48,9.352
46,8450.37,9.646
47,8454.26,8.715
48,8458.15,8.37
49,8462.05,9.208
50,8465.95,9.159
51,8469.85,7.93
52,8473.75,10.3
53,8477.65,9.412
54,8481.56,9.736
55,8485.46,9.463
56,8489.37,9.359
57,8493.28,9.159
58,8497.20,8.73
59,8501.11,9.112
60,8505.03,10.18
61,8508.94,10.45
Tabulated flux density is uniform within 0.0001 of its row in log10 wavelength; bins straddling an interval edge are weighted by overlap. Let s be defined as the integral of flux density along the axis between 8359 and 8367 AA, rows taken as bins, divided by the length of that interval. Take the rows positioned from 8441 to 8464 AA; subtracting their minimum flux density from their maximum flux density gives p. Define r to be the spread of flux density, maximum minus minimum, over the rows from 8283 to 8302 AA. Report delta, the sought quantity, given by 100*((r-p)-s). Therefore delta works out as -812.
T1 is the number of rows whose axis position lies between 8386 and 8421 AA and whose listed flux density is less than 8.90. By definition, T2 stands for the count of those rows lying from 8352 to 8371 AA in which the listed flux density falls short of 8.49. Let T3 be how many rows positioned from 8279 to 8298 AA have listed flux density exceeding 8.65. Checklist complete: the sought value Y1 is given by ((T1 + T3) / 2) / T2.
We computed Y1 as 1.5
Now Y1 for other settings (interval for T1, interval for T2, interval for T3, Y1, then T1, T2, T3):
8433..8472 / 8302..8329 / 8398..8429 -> 6.0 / 6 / 1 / 6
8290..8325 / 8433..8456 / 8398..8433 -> 1.8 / 5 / 3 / 6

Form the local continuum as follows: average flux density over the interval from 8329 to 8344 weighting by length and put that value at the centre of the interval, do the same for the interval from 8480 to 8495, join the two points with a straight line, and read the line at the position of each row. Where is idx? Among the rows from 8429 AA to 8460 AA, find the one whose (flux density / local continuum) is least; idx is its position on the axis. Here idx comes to 8430.93 AA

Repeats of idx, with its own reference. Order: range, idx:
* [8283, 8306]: 8299.95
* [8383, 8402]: 8384.47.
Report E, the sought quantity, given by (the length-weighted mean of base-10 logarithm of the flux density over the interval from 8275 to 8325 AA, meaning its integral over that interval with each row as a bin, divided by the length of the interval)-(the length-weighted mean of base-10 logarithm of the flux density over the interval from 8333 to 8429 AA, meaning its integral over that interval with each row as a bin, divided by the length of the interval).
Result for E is 0.018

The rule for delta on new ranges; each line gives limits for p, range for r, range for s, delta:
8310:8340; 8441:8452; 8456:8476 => -929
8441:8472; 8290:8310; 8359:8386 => -871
